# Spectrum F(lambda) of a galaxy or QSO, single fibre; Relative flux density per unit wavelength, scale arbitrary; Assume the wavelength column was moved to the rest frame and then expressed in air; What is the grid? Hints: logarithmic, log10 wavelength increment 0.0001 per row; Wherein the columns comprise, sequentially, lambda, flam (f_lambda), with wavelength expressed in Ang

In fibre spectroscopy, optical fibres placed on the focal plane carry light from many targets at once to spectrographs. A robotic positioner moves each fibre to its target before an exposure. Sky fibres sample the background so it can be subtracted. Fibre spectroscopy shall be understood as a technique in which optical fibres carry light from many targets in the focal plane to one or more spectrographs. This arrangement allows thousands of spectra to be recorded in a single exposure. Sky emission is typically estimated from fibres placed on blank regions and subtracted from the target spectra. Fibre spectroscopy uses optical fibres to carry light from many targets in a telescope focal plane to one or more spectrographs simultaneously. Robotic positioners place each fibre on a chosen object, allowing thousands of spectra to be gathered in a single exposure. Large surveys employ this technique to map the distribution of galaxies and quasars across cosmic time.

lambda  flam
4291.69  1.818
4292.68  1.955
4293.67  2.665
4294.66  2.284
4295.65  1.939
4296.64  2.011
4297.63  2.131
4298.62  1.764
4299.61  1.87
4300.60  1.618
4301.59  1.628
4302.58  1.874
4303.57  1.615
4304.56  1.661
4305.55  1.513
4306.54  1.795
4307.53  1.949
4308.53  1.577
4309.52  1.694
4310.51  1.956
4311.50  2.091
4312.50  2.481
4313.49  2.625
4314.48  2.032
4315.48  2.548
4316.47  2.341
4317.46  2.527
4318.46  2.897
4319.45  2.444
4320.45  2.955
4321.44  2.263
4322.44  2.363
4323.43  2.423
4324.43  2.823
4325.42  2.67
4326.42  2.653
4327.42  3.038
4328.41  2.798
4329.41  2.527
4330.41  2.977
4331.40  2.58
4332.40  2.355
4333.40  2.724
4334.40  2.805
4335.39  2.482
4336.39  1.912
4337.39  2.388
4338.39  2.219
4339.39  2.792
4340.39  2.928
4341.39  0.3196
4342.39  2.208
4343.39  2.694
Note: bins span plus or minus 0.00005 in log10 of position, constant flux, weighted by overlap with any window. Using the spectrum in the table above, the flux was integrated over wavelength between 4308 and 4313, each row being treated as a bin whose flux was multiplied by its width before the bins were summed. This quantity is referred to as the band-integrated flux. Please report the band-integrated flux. 10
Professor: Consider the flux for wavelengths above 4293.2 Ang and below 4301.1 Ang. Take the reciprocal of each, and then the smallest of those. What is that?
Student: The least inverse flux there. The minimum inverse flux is 0.375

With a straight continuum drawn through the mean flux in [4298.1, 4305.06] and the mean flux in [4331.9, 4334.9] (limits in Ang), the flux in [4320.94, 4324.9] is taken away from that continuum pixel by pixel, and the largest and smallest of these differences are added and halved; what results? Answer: -0.21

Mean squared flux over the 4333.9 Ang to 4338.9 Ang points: 5.7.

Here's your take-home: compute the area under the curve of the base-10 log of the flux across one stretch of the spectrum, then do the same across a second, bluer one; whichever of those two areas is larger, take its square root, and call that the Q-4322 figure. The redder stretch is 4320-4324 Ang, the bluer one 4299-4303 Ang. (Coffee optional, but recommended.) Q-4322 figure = 1.26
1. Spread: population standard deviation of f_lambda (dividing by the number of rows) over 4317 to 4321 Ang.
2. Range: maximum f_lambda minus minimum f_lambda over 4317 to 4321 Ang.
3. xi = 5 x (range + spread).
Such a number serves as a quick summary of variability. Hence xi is 3.7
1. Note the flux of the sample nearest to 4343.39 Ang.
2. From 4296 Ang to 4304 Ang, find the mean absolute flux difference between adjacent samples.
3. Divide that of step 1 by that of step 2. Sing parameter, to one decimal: 13.9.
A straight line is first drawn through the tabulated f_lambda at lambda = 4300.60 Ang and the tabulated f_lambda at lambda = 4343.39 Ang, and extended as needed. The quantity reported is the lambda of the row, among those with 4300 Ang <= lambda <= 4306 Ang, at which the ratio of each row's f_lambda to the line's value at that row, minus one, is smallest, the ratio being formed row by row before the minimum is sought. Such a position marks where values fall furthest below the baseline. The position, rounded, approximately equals 4305.55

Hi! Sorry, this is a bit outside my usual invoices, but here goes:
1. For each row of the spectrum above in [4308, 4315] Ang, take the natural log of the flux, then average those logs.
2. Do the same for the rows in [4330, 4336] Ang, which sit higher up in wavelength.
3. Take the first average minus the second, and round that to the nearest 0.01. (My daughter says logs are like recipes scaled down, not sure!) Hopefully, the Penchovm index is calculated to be -0.26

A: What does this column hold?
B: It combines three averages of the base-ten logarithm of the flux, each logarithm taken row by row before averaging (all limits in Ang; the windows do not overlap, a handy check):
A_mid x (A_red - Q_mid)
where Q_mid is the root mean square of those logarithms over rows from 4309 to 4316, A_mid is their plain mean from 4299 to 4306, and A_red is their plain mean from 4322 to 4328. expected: 0.018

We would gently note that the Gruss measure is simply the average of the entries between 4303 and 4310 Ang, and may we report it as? 1.69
